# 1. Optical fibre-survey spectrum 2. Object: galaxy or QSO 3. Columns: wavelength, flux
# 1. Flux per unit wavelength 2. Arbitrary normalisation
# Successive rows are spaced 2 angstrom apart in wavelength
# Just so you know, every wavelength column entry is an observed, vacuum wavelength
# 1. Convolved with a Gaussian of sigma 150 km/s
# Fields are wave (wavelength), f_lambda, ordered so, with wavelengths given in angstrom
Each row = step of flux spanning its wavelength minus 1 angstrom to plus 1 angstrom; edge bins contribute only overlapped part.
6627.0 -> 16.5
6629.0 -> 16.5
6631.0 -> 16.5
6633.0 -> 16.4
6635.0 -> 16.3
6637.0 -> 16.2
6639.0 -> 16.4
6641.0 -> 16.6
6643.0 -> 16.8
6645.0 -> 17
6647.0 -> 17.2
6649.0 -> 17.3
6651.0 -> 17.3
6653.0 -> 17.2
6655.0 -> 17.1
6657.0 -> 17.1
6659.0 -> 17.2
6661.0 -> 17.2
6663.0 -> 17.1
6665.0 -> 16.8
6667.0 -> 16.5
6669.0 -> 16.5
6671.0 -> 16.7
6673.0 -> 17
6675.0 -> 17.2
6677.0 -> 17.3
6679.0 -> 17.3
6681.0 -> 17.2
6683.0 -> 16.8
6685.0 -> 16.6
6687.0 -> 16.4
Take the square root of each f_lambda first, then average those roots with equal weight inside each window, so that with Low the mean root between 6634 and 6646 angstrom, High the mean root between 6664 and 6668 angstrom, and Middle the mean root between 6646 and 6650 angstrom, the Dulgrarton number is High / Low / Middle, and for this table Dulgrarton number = 0.242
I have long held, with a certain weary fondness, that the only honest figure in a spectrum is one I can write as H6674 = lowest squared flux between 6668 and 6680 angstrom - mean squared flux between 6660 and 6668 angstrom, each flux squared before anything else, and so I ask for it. -13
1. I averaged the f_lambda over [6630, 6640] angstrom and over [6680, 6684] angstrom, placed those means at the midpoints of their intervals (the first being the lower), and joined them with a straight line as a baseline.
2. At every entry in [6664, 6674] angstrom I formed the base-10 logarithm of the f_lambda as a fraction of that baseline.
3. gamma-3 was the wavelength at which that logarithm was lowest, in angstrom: 6669.0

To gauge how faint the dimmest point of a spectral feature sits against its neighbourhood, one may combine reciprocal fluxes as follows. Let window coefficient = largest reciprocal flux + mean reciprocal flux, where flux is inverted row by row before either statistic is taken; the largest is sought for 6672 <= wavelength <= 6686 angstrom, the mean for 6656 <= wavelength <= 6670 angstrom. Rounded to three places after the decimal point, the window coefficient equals 0.119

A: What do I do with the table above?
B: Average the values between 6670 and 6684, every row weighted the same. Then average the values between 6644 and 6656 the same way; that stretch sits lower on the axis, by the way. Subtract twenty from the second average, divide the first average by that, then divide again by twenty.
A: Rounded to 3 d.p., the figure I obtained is -0.303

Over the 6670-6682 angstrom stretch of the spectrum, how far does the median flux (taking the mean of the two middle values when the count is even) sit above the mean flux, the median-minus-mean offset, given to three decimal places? 0.083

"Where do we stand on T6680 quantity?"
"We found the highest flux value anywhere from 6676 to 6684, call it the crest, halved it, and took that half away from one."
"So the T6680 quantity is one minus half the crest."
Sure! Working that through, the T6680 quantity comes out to -7.65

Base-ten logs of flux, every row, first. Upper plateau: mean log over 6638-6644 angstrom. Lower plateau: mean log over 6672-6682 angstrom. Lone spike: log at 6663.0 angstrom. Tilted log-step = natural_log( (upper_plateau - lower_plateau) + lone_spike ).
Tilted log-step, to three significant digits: 0.197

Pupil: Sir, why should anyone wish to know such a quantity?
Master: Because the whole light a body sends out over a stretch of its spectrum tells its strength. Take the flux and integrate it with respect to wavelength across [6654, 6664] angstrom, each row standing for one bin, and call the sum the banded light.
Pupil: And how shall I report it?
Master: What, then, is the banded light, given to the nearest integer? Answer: 171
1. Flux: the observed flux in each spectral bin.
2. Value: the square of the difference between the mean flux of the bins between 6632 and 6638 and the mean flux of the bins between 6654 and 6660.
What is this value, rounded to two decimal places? 0.69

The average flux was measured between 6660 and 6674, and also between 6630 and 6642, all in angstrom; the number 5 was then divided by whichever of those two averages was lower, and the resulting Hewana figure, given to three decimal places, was 0.305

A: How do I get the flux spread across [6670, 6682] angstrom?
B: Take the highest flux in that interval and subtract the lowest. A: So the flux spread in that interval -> 0.60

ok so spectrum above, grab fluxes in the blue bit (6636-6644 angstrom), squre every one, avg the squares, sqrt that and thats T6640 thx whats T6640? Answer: 16.5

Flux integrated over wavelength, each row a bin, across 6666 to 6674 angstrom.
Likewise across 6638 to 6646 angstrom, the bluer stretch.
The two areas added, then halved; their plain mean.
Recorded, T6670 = 133.5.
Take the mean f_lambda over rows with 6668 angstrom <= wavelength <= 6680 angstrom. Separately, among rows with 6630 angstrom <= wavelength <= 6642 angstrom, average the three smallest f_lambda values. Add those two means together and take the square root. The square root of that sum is 5.77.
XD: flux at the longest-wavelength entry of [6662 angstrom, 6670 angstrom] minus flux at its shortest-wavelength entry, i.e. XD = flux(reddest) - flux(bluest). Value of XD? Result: -0.6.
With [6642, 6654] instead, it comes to 0.4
